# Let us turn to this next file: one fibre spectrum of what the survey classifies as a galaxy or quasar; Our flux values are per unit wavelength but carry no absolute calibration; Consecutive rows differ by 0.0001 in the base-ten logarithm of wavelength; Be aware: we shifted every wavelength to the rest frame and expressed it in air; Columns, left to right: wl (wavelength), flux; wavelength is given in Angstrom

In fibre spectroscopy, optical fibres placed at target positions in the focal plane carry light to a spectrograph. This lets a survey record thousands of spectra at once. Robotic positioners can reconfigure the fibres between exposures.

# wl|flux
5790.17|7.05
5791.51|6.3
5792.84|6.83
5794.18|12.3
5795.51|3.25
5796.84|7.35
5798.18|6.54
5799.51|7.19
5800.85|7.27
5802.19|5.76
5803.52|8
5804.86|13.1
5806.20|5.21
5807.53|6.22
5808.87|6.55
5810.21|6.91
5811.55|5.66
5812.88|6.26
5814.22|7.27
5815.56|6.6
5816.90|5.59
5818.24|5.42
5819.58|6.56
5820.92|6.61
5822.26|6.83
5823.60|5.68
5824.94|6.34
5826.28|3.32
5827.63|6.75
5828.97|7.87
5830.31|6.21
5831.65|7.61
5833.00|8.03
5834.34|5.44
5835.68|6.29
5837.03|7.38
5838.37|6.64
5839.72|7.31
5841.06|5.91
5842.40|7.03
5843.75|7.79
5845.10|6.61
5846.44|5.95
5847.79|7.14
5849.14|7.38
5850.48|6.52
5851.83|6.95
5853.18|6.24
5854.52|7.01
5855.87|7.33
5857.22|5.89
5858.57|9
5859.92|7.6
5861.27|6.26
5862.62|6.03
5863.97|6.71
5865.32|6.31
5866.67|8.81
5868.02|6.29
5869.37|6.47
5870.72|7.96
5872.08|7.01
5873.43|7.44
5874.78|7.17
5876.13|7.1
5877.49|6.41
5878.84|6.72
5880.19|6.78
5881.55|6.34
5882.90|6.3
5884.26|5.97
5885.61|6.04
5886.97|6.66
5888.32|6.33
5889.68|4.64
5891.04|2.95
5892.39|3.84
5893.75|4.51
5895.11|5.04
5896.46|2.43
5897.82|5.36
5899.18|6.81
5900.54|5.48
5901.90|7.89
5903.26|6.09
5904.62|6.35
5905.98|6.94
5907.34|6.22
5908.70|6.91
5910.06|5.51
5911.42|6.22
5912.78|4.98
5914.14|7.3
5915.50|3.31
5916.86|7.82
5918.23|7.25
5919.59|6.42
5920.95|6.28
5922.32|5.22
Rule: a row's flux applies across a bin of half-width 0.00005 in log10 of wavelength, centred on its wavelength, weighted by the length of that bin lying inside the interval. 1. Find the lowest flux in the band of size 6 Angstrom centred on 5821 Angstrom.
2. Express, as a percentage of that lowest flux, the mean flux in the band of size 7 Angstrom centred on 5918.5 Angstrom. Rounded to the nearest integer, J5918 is 115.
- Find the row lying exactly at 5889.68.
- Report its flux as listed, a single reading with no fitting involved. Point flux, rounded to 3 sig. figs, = 4.64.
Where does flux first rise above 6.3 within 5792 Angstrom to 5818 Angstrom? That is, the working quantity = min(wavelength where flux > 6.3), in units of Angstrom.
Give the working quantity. 5792.84 Angstrom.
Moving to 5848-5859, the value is 5849.14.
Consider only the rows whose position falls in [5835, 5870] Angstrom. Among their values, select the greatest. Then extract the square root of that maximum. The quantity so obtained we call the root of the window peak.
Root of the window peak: 3.0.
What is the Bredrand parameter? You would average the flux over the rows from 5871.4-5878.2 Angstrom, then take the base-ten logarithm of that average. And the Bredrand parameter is 0.85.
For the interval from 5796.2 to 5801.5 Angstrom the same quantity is 0.85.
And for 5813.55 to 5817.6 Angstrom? 0.81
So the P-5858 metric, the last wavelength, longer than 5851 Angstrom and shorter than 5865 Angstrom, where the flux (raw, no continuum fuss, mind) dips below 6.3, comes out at 5862.62 Angstrom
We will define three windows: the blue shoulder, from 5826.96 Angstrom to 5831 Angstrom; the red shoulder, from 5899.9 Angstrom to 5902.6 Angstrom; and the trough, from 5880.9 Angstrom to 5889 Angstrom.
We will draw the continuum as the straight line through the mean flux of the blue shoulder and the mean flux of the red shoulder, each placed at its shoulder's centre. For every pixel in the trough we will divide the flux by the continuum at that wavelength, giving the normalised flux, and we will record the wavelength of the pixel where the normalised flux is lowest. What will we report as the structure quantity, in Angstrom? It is 5884.26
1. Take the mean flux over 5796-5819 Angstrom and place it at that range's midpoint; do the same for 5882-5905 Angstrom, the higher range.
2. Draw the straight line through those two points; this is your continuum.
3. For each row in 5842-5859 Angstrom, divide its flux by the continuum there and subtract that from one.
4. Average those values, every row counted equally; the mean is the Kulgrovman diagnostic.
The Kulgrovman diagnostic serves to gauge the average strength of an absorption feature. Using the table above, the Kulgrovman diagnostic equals -0.13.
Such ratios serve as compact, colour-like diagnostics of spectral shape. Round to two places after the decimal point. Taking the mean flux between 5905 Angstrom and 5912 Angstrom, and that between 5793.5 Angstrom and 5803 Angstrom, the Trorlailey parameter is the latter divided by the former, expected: 1.12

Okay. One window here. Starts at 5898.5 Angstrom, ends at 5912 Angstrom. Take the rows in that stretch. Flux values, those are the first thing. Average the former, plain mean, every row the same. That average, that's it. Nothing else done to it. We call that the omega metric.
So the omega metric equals 6.44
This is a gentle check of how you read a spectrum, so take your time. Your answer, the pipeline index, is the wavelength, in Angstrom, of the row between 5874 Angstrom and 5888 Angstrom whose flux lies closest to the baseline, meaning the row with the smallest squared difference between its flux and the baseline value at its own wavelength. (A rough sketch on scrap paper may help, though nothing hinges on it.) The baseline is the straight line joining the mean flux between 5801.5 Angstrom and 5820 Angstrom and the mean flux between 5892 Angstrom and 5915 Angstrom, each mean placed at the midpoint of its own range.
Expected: 5884.26 Angstrom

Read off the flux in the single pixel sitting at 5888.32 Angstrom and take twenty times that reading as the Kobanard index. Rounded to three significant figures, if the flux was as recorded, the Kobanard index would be 127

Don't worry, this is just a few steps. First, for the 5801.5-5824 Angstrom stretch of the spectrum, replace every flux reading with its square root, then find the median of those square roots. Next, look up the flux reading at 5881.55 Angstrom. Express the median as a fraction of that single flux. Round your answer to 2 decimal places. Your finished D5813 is 0.40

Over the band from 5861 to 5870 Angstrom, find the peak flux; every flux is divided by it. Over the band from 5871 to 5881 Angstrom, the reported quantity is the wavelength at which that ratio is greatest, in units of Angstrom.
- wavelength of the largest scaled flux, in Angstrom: 5873.43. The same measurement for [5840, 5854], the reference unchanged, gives 5843.75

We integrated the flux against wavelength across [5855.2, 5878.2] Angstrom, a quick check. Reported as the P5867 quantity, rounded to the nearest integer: 162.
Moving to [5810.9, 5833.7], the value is 146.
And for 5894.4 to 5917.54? 137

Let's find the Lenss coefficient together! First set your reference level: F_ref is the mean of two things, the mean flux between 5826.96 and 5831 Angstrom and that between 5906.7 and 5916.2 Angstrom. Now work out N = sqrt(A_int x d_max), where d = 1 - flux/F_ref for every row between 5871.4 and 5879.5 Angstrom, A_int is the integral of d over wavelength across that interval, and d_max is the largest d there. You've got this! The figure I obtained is 0.1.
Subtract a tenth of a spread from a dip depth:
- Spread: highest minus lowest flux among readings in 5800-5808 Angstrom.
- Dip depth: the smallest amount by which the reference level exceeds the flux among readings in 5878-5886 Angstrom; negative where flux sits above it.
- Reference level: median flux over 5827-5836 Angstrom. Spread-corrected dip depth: -0.82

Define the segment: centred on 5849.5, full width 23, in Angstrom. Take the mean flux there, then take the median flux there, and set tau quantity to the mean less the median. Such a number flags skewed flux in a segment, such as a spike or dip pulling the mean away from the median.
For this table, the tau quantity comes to -0.1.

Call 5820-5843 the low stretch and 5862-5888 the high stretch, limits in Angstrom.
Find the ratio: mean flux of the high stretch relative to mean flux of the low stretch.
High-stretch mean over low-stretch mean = 1.03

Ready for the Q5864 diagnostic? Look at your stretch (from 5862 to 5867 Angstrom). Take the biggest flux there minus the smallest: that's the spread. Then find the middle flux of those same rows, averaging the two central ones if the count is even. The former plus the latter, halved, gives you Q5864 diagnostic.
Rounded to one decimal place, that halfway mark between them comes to 4.6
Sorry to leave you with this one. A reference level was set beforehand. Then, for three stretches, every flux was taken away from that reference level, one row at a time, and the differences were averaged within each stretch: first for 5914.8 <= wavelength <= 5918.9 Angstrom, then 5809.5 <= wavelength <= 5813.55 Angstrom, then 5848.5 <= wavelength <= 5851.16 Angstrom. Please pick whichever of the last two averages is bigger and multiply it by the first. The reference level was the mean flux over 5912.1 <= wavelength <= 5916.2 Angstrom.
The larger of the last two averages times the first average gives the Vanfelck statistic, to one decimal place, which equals 1.0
